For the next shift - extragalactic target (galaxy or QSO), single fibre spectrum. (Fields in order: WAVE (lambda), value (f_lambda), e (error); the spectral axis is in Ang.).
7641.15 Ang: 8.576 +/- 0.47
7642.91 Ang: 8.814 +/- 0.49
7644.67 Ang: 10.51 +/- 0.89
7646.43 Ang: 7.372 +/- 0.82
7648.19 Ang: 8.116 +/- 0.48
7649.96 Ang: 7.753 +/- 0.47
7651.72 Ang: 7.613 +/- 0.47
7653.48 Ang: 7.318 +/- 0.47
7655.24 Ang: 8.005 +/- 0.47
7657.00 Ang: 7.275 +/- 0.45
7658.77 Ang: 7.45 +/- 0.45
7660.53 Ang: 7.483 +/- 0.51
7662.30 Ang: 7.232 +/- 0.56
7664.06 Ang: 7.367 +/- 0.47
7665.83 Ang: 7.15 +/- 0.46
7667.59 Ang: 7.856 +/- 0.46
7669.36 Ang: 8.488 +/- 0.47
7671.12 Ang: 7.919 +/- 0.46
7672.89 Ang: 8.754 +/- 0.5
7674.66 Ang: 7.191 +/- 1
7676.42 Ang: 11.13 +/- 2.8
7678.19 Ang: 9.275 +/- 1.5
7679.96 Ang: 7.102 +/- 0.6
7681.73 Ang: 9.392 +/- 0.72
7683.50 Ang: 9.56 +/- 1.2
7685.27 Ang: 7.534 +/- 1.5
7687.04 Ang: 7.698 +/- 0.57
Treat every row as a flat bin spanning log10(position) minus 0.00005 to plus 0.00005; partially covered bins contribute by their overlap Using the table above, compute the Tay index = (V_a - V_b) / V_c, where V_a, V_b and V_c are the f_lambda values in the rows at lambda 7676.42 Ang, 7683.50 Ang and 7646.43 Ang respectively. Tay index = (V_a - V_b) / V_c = 0.21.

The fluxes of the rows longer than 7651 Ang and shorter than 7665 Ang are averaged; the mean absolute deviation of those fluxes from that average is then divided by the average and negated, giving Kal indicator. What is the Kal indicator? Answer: -0.023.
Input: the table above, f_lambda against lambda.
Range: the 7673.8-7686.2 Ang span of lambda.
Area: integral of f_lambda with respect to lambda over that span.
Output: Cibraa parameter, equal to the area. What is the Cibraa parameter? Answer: 108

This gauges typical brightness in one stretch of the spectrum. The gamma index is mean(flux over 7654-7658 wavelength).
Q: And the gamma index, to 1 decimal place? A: 7.6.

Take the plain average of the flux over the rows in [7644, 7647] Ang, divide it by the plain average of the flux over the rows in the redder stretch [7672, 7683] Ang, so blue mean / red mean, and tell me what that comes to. 1.02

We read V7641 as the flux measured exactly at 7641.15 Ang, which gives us 8.576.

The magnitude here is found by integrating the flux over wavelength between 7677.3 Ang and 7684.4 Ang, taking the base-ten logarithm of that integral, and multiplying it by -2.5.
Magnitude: -4.49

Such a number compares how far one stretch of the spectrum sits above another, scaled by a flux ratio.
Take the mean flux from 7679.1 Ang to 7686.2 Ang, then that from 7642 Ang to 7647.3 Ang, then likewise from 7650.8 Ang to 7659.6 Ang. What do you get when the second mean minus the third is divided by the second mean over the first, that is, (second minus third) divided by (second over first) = 1.29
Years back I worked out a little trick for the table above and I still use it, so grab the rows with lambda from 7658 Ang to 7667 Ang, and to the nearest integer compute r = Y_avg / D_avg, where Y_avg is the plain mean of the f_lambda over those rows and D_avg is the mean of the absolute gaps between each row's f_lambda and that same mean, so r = 63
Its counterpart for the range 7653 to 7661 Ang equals 38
